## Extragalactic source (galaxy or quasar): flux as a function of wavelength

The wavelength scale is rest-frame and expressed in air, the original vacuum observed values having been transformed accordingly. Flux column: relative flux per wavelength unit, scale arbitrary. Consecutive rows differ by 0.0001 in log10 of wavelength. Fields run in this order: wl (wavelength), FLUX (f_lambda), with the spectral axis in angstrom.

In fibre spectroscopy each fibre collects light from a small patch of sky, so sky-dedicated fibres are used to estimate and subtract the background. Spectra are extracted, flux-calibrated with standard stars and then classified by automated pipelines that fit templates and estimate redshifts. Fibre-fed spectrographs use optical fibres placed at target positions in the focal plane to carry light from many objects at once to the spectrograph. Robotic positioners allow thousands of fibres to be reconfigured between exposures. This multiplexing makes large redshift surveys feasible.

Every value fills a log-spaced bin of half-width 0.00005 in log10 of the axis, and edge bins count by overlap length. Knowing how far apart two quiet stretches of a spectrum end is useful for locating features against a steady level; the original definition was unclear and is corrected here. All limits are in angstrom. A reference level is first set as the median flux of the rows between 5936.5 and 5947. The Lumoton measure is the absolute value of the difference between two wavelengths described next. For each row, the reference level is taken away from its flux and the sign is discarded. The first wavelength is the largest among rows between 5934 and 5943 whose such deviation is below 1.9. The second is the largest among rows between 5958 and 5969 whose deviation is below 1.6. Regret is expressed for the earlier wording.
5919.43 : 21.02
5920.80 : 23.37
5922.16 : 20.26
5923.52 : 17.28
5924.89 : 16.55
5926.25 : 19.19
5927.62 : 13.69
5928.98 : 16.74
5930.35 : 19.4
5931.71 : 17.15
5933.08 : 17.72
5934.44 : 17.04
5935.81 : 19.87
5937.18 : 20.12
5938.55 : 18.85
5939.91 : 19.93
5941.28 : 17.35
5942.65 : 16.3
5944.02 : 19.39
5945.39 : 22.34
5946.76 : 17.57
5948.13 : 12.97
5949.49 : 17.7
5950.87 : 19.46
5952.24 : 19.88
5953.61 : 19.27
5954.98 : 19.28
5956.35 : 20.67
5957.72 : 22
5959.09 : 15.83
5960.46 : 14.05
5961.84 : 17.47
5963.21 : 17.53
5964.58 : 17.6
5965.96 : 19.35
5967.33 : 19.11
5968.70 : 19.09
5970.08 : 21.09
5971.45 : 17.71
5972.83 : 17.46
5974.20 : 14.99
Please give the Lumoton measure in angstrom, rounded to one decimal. 27.4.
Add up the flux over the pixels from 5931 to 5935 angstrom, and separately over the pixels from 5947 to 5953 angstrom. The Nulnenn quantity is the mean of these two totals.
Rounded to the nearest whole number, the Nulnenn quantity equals 61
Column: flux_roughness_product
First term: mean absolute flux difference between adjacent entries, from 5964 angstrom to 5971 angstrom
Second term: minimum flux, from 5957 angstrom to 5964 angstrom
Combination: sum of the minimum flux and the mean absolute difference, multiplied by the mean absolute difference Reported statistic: 15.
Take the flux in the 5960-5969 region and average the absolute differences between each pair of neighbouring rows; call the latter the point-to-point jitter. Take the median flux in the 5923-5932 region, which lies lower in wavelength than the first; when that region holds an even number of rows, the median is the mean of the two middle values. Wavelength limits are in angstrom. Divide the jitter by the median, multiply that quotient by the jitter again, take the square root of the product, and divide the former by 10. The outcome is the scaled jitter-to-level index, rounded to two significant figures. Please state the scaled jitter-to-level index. 0.022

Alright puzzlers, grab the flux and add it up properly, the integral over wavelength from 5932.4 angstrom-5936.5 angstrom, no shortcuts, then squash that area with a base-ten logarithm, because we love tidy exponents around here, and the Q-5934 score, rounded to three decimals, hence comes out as 1.873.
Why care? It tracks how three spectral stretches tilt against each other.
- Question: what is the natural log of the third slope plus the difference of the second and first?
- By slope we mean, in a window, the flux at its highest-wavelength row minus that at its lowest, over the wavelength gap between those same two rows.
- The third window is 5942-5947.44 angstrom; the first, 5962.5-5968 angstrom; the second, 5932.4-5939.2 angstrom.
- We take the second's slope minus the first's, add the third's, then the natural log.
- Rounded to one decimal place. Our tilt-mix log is -2.0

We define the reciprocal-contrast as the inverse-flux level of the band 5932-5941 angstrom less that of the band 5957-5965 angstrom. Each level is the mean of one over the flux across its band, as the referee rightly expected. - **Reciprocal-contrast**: -0.005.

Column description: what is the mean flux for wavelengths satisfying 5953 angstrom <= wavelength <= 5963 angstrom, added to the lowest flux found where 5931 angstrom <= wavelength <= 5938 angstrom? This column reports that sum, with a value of 35.4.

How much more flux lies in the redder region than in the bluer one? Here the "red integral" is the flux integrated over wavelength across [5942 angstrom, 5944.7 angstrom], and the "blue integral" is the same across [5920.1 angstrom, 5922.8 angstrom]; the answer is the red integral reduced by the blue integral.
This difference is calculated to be -11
